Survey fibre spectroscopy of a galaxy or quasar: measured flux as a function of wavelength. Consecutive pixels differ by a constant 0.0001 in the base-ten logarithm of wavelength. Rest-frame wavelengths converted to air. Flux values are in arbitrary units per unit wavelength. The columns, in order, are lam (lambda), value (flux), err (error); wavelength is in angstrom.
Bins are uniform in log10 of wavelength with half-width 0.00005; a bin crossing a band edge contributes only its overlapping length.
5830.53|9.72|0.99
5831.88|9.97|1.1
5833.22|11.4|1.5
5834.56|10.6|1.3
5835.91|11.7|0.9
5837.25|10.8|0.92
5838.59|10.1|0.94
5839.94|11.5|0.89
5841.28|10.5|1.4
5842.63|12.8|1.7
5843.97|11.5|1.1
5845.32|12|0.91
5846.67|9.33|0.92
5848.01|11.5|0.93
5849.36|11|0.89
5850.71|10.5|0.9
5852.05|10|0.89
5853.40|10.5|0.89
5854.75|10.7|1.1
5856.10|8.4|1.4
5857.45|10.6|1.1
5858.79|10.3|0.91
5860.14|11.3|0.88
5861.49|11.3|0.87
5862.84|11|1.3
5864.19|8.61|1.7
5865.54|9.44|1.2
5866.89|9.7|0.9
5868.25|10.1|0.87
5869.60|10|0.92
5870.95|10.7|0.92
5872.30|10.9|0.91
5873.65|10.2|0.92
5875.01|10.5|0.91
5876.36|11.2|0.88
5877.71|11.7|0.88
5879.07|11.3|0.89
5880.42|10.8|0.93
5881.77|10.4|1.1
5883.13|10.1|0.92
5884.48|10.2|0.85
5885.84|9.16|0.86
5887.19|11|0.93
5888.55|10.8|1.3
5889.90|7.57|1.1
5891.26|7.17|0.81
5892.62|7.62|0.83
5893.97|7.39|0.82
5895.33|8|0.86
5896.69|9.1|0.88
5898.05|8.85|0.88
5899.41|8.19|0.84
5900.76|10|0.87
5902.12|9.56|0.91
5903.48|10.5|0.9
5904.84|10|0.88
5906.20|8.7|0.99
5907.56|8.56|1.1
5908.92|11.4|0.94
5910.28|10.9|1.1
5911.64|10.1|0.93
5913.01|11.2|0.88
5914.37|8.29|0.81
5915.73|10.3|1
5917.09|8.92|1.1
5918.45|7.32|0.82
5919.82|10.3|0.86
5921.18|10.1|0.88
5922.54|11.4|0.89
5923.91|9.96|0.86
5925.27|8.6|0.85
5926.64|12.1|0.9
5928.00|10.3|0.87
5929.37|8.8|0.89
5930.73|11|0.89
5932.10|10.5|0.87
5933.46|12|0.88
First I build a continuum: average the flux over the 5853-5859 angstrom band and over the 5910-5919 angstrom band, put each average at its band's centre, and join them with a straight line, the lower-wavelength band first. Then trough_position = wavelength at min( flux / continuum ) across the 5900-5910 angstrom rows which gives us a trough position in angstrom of 5907.56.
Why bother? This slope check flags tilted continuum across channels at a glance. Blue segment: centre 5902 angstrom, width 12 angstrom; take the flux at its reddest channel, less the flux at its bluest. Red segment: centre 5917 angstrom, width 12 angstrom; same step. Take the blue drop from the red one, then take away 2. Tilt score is 0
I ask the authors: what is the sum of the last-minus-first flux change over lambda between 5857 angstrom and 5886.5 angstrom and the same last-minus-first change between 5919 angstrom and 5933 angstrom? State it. -1.2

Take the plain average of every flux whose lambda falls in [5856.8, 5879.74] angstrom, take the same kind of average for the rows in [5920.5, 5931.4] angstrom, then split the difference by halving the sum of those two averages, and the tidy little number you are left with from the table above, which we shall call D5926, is 10.4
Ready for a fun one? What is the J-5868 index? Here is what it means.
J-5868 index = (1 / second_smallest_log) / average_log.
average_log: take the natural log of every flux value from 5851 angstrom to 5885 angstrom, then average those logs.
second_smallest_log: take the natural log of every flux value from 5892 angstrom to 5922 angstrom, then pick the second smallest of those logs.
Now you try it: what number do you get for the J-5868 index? 0.214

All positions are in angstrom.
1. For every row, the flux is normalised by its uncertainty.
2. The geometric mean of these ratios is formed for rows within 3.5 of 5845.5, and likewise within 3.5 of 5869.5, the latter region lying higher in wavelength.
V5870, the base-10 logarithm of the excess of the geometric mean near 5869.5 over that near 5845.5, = -0.09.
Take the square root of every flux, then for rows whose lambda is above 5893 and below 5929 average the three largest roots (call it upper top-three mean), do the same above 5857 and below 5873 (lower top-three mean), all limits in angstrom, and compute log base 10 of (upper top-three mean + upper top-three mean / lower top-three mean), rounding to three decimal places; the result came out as 0.646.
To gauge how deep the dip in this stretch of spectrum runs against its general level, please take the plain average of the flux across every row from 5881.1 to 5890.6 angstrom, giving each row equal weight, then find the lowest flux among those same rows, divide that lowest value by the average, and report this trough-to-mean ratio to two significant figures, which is 0.77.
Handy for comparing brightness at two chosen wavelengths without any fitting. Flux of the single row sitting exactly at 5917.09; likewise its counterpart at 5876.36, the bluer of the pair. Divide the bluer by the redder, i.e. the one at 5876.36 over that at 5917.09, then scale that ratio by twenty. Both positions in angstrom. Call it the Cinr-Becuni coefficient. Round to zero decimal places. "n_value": 25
